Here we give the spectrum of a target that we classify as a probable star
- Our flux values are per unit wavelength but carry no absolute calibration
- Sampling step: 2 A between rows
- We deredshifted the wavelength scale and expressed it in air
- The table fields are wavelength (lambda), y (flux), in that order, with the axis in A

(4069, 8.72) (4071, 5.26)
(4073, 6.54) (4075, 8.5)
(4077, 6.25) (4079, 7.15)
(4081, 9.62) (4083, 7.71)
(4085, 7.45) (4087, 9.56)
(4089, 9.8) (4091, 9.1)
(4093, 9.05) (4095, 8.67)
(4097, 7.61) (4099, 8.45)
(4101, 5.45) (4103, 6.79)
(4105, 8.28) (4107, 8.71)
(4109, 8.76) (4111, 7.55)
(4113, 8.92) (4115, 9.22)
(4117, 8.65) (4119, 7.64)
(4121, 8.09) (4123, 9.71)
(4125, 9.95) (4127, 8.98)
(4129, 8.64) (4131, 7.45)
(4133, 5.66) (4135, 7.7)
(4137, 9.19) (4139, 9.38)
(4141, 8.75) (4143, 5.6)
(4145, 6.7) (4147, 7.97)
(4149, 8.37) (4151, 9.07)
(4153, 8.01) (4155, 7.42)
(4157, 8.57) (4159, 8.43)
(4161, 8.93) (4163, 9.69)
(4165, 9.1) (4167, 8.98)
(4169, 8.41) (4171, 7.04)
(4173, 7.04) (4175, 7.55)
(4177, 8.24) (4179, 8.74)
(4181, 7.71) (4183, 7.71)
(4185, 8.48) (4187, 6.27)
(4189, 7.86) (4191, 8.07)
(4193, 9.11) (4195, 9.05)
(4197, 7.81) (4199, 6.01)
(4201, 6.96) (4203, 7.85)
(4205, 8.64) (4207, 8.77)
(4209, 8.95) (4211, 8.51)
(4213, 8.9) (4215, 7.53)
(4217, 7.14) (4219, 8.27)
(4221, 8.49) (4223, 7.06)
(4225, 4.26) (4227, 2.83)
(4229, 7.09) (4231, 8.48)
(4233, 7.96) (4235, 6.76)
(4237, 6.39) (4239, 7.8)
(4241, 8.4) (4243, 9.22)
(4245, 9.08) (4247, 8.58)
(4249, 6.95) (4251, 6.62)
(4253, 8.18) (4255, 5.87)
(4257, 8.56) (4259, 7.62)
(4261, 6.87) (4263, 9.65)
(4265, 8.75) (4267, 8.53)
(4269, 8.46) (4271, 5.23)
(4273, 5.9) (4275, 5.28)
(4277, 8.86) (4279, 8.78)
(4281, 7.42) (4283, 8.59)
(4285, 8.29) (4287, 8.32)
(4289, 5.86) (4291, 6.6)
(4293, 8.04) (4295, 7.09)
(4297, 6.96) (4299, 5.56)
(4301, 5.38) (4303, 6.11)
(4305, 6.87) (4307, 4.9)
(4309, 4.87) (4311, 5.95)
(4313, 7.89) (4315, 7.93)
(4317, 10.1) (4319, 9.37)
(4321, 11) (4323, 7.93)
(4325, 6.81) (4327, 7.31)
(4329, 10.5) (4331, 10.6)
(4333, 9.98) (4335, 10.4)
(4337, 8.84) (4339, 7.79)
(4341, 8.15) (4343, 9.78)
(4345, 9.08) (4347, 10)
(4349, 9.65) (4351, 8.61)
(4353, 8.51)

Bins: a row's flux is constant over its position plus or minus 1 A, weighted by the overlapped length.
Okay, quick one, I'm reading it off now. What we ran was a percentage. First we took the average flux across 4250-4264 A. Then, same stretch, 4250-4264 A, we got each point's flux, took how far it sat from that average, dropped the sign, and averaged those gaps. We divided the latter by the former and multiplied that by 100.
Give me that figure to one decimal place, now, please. 13.2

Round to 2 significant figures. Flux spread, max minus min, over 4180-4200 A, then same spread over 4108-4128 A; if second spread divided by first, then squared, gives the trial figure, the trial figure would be 0.60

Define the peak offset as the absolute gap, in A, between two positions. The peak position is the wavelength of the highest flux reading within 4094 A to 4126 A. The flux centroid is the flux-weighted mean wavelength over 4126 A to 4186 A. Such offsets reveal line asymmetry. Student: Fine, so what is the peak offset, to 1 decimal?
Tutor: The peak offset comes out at 31.1 A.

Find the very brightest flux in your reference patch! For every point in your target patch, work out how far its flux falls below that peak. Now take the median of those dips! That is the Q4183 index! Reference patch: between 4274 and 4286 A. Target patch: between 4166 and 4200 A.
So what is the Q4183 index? 1.00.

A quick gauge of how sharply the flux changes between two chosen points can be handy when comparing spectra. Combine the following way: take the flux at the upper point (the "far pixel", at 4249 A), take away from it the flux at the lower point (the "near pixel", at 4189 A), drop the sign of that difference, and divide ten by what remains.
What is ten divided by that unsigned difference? 11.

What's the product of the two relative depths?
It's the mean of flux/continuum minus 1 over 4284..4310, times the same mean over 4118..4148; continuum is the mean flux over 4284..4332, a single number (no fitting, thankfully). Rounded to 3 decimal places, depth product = -0.010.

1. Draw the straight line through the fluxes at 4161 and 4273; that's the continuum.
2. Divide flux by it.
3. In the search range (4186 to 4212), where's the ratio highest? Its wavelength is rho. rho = 4209 A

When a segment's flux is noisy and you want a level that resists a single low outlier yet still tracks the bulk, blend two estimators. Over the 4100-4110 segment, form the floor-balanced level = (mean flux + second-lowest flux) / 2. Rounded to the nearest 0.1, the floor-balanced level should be 7.2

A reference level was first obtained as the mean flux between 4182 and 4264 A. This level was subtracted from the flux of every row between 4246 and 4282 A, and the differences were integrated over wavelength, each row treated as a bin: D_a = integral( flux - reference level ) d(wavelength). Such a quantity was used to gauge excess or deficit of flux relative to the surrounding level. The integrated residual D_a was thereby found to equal -4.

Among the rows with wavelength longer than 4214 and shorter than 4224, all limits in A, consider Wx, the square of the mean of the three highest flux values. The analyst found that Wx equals 66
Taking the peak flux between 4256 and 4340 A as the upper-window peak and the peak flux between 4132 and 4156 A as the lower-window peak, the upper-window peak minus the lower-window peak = 1.6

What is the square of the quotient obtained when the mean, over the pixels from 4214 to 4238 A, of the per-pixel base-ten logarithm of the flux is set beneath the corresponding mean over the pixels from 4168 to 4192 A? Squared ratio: 1.18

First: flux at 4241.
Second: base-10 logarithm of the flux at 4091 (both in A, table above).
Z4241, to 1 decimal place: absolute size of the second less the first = 7.4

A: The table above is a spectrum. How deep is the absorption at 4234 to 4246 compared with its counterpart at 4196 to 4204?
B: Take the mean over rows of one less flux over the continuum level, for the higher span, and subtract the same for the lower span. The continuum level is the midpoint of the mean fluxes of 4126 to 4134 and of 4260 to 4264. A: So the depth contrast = -0.098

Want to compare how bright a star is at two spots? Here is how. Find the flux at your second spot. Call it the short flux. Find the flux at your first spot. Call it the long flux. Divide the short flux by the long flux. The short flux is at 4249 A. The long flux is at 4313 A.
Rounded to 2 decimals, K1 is 0.88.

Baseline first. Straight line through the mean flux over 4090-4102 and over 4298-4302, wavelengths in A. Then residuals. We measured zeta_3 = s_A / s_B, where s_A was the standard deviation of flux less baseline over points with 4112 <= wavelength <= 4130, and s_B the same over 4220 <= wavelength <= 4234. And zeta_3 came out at 0.34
